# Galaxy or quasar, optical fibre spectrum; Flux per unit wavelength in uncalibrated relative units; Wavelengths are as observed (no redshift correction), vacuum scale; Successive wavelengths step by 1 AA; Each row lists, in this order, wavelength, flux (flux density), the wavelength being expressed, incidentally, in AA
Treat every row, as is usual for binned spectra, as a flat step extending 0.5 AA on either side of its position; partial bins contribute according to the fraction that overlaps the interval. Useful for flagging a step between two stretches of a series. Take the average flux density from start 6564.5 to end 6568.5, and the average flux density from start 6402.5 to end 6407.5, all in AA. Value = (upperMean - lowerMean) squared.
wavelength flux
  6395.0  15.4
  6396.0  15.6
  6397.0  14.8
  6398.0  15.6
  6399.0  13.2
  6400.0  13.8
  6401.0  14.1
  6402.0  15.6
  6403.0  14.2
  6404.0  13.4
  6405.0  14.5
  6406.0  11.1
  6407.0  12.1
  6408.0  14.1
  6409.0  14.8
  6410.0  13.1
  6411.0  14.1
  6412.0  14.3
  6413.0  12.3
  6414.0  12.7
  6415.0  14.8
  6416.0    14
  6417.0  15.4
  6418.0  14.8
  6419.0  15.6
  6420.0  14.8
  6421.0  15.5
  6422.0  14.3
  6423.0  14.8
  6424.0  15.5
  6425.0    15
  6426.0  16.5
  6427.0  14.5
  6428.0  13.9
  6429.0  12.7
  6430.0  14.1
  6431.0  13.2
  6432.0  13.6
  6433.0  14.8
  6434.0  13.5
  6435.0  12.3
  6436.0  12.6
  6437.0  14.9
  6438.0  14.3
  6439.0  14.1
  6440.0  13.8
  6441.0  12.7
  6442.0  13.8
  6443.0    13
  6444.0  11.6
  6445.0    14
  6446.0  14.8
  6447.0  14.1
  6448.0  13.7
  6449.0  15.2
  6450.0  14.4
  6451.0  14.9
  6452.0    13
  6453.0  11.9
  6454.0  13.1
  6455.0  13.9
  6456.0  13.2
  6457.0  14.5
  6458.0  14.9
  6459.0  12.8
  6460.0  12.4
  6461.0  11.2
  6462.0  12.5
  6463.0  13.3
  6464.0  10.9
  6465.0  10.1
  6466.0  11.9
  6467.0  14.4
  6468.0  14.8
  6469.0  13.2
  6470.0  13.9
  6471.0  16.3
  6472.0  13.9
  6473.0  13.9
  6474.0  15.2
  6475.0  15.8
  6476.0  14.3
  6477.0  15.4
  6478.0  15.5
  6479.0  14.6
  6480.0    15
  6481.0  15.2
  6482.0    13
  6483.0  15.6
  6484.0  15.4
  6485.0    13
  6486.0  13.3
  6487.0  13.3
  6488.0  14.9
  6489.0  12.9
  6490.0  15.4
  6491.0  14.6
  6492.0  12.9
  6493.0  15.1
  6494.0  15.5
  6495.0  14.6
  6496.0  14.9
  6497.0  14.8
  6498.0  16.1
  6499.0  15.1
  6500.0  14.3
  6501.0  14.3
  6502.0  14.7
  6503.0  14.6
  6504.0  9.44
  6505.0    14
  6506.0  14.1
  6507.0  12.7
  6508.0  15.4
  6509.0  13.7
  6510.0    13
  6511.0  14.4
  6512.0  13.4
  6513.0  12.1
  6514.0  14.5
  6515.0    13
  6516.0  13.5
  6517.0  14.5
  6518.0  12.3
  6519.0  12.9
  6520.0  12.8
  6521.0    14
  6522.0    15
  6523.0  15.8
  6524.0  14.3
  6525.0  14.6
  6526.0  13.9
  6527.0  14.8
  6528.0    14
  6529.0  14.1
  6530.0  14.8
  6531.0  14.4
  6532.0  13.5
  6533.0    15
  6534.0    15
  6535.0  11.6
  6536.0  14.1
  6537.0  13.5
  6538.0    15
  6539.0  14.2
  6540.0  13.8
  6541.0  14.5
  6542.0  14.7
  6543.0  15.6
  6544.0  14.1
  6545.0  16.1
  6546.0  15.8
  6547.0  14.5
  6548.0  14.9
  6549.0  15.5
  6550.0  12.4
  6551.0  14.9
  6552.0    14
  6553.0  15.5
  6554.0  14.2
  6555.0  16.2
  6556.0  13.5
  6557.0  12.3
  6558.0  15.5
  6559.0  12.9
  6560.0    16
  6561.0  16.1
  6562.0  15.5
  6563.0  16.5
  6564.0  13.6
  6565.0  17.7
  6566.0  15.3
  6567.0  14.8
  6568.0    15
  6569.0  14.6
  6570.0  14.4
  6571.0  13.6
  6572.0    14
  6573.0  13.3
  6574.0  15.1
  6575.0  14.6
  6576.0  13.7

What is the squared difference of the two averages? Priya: 7.0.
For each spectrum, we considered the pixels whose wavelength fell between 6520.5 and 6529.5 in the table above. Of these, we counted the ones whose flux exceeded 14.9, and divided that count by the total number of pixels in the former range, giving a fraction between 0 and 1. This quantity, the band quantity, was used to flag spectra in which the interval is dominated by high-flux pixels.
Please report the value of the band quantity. 0.22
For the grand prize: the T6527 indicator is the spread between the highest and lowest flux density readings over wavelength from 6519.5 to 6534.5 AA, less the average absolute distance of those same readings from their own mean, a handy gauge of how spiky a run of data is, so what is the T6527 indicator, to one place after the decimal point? 2.4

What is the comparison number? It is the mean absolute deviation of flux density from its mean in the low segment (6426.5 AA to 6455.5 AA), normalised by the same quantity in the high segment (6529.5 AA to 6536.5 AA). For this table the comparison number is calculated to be 0.9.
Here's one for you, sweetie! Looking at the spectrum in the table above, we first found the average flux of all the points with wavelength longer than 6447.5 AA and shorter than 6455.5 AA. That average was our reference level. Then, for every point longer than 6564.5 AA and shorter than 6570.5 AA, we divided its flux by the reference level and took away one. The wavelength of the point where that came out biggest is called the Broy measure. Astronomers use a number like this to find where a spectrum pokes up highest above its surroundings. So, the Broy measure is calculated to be 6565.0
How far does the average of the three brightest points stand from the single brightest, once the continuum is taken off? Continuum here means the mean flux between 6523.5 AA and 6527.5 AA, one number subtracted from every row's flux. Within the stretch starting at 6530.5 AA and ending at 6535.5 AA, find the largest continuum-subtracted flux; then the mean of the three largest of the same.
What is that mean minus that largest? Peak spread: -0.20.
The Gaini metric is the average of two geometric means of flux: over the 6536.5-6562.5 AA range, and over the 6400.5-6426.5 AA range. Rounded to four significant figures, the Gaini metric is 14.42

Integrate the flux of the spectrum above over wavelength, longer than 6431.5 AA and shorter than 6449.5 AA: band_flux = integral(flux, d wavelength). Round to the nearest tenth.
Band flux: 246.8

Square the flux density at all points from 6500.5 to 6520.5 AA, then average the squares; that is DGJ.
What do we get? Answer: 183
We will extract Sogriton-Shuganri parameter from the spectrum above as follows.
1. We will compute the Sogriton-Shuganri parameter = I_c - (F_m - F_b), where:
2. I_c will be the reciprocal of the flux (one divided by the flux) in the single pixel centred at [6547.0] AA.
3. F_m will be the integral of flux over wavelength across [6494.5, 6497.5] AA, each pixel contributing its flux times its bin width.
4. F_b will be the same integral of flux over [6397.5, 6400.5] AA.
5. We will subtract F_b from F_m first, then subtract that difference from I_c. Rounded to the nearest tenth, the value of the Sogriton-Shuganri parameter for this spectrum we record -1.6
